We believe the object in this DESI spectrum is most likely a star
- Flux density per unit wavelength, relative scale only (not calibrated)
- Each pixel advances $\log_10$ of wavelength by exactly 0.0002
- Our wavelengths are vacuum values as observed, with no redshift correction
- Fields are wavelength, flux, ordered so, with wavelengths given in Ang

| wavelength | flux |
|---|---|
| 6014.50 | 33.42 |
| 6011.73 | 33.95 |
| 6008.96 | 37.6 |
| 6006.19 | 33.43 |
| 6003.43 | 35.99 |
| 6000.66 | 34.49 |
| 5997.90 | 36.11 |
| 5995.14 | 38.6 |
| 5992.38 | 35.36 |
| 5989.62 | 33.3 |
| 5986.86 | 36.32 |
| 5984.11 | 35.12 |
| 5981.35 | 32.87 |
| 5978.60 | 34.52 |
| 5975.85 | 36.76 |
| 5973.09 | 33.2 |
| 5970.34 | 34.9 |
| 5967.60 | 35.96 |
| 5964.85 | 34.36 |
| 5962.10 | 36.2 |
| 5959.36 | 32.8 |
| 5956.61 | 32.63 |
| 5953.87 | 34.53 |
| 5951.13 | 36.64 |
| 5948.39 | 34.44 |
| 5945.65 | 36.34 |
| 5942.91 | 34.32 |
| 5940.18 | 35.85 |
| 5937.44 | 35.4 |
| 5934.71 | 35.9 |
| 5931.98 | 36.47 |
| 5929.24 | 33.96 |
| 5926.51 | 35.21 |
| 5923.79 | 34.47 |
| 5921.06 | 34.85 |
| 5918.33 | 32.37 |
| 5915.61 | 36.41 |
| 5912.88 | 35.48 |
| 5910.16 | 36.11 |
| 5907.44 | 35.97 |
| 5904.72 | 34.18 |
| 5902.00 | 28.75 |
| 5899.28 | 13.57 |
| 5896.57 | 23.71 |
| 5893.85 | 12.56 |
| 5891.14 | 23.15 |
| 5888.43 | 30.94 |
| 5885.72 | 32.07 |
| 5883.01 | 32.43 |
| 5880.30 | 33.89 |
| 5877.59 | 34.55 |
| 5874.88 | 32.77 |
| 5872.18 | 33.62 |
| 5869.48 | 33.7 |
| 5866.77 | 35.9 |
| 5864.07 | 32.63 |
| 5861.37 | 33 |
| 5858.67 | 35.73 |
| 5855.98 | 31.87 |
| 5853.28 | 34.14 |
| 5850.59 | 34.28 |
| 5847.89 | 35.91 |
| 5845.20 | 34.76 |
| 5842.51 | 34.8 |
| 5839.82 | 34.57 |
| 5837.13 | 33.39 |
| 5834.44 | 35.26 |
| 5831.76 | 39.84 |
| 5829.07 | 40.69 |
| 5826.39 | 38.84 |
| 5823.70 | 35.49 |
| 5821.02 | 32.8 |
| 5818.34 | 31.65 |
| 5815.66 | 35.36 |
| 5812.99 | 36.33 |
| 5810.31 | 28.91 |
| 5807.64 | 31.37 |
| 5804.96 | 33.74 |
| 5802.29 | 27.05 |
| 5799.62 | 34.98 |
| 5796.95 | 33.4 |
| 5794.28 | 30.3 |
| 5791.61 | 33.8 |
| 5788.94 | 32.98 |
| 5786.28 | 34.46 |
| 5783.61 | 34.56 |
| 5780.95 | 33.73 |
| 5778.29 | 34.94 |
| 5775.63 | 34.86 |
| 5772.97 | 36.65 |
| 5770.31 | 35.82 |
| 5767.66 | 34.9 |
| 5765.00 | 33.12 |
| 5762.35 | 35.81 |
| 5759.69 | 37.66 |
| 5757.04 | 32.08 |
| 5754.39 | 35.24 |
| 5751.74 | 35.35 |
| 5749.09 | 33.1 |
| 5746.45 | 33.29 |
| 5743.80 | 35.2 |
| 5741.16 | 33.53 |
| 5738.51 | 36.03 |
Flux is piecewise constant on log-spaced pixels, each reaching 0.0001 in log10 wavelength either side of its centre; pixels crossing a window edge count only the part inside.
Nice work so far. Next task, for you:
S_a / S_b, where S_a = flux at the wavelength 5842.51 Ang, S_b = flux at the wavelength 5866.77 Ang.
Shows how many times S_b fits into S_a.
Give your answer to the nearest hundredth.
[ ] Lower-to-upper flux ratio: 0.97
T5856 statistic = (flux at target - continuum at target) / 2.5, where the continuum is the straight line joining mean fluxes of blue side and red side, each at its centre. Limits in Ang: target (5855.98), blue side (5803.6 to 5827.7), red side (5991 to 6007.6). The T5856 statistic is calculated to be -0.9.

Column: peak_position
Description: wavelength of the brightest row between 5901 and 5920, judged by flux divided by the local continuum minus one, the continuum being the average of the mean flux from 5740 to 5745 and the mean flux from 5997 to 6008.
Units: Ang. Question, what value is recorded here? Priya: 5915.61 Ang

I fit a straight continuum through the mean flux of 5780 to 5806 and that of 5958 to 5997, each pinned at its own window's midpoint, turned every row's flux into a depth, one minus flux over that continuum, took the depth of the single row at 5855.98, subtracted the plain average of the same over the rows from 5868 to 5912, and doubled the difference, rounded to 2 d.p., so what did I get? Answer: -0.16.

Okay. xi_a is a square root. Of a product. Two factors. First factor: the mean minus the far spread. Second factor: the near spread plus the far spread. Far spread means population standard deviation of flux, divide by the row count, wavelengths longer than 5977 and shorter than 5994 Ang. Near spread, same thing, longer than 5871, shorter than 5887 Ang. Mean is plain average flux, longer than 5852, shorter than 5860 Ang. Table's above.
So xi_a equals 8.2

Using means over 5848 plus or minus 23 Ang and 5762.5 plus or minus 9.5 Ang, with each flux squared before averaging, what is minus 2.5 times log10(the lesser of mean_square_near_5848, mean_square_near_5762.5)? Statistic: -7.72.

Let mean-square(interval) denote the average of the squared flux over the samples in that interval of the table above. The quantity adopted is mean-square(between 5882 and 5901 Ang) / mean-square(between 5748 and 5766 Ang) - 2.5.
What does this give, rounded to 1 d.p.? -2.0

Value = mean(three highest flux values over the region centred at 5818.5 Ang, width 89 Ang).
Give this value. 40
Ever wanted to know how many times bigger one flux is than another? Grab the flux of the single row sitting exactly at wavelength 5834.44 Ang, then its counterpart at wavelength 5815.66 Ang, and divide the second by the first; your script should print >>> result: 1.00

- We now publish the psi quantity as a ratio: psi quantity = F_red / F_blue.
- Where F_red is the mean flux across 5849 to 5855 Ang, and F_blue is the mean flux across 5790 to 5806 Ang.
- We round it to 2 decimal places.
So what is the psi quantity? 1.06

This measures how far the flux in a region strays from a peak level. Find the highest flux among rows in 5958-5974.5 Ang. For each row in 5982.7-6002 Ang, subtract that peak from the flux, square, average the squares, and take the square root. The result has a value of 1.6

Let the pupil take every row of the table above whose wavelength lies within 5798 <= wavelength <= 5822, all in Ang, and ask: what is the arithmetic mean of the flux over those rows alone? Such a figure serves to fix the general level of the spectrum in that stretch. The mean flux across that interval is 32.5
